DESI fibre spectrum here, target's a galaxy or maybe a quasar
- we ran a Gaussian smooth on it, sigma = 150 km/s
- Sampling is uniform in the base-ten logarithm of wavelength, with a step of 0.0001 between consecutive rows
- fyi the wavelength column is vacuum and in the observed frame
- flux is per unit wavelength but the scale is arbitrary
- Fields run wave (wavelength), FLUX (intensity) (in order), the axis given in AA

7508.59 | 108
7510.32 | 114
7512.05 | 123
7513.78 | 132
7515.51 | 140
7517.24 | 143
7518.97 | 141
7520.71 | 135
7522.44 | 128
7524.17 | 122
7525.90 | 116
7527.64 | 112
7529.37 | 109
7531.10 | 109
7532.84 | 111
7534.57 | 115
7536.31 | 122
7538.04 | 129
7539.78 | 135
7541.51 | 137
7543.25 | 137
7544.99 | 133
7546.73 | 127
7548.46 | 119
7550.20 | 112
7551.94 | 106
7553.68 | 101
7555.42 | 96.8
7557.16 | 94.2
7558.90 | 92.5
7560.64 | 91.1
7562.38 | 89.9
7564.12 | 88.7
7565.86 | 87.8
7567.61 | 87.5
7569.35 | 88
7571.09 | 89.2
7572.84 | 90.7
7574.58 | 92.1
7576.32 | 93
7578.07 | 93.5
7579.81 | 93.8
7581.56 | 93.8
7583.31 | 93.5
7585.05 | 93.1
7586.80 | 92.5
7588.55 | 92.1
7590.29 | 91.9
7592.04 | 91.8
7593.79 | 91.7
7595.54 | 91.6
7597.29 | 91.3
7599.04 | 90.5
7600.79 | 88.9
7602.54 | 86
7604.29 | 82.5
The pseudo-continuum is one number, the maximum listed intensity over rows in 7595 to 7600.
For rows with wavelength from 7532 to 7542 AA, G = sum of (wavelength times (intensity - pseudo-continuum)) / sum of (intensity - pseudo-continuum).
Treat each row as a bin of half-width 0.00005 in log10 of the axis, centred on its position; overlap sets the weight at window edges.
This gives 7538.0 AA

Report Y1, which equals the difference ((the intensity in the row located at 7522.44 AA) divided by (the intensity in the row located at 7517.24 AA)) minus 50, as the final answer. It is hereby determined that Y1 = -49.1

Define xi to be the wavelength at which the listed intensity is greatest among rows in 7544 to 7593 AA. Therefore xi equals 7544.99 AA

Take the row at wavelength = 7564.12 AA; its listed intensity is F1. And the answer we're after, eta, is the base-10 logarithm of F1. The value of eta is 1.95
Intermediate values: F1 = 88.7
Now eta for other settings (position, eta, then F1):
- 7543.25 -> 2.14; 137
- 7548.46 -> 2.08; 119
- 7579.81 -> 1.97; 93.8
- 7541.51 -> 2.14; 137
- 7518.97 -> 2.15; 141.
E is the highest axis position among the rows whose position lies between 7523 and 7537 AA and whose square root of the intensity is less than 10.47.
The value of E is 7531.10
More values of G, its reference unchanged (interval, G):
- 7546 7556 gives 7549.4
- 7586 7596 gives 7588.6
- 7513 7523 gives 7518.0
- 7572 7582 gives 7579.7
